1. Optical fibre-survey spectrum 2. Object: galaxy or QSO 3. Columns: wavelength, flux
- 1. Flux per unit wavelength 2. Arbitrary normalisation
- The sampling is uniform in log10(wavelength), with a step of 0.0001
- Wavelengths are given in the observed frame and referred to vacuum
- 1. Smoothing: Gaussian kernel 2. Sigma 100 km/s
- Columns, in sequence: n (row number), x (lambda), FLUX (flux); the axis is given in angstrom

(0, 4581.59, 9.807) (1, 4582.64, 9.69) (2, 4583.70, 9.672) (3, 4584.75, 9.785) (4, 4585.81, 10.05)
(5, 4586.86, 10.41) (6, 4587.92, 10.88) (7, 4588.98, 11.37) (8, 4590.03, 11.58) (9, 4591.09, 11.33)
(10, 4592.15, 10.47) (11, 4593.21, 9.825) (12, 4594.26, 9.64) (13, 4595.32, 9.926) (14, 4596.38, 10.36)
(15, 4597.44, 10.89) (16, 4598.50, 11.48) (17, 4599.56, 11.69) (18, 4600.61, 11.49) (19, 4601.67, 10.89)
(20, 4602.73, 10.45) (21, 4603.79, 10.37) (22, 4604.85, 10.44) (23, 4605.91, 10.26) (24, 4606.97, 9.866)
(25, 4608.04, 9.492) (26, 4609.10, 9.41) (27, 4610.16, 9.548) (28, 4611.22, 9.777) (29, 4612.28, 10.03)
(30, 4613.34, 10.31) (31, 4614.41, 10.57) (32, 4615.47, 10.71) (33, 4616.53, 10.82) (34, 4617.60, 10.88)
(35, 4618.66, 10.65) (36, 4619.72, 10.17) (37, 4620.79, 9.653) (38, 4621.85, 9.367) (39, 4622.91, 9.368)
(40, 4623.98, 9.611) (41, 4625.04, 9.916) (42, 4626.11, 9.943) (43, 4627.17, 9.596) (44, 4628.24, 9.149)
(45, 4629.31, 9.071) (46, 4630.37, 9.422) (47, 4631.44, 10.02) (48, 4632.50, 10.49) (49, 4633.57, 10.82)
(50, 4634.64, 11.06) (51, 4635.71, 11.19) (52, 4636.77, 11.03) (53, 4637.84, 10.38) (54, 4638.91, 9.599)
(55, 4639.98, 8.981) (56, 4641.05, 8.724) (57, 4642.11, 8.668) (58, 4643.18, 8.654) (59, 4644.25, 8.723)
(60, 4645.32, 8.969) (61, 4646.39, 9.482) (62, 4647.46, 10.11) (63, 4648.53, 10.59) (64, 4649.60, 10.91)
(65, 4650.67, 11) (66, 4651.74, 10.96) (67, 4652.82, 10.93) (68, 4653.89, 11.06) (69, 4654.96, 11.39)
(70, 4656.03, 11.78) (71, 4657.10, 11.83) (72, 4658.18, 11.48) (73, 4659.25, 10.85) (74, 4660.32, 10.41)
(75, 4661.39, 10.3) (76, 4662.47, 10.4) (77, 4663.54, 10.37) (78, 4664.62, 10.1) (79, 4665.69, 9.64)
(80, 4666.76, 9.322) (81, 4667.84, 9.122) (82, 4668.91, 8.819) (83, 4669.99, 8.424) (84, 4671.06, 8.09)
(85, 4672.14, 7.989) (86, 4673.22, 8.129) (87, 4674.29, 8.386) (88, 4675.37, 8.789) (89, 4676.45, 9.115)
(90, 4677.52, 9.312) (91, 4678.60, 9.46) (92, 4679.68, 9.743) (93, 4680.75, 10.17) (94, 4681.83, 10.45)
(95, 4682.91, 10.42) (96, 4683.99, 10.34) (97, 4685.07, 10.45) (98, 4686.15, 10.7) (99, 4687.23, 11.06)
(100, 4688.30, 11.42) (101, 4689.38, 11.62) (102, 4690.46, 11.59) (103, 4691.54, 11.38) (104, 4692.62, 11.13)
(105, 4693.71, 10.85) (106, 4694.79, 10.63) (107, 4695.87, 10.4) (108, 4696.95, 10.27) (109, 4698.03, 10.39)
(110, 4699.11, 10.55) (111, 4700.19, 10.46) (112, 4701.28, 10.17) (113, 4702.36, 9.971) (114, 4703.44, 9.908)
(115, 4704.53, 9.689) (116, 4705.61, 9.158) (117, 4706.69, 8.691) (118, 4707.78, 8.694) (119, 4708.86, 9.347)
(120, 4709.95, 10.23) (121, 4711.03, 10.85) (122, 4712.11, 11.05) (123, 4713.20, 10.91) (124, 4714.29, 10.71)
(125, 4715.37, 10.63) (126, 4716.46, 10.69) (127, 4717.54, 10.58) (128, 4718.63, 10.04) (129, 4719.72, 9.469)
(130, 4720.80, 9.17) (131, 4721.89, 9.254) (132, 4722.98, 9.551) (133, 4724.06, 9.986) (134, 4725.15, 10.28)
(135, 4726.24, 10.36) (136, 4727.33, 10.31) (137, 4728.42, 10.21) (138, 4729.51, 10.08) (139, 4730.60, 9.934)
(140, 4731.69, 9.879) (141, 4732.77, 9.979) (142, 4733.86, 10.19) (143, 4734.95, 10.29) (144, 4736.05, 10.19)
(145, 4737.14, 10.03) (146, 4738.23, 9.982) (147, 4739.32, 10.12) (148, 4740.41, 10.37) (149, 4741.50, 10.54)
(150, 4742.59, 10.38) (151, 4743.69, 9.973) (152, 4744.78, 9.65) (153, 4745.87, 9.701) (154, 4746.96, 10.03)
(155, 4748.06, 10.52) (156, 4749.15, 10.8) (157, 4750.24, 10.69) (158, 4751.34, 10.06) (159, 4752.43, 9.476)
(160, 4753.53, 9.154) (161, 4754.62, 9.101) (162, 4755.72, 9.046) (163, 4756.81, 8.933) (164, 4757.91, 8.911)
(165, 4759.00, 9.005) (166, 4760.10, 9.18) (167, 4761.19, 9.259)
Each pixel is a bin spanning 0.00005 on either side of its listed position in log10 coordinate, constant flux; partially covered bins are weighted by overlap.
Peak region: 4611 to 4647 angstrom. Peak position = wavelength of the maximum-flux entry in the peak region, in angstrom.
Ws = 4635.71 angstrom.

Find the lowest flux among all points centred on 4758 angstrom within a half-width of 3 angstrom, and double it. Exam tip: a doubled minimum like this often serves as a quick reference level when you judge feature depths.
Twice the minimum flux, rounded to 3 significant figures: 17.8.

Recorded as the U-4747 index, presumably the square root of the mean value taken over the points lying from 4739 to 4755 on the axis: 3.17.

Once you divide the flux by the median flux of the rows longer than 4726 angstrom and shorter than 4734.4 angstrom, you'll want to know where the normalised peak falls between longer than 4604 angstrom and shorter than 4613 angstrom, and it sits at 4604.85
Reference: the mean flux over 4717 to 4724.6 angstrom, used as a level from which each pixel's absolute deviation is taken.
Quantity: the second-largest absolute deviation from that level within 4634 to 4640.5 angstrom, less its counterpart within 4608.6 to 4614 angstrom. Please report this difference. 1.0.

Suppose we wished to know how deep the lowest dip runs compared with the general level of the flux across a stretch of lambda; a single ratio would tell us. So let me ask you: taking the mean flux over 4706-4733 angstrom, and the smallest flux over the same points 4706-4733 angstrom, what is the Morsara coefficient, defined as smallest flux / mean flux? 0.866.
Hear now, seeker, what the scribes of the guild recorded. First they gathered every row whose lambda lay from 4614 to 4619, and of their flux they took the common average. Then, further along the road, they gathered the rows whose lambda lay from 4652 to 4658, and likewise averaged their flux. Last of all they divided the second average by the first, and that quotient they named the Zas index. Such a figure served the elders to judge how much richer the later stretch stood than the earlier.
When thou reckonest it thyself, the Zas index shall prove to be 1.06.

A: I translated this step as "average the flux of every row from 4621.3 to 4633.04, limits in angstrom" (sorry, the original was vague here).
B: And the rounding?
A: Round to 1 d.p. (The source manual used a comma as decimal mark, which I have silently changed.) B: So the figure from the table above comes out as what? 9.6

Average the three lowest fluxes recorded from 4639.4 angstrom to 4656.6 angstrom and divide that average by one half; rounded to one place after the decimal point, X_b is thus 17.4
